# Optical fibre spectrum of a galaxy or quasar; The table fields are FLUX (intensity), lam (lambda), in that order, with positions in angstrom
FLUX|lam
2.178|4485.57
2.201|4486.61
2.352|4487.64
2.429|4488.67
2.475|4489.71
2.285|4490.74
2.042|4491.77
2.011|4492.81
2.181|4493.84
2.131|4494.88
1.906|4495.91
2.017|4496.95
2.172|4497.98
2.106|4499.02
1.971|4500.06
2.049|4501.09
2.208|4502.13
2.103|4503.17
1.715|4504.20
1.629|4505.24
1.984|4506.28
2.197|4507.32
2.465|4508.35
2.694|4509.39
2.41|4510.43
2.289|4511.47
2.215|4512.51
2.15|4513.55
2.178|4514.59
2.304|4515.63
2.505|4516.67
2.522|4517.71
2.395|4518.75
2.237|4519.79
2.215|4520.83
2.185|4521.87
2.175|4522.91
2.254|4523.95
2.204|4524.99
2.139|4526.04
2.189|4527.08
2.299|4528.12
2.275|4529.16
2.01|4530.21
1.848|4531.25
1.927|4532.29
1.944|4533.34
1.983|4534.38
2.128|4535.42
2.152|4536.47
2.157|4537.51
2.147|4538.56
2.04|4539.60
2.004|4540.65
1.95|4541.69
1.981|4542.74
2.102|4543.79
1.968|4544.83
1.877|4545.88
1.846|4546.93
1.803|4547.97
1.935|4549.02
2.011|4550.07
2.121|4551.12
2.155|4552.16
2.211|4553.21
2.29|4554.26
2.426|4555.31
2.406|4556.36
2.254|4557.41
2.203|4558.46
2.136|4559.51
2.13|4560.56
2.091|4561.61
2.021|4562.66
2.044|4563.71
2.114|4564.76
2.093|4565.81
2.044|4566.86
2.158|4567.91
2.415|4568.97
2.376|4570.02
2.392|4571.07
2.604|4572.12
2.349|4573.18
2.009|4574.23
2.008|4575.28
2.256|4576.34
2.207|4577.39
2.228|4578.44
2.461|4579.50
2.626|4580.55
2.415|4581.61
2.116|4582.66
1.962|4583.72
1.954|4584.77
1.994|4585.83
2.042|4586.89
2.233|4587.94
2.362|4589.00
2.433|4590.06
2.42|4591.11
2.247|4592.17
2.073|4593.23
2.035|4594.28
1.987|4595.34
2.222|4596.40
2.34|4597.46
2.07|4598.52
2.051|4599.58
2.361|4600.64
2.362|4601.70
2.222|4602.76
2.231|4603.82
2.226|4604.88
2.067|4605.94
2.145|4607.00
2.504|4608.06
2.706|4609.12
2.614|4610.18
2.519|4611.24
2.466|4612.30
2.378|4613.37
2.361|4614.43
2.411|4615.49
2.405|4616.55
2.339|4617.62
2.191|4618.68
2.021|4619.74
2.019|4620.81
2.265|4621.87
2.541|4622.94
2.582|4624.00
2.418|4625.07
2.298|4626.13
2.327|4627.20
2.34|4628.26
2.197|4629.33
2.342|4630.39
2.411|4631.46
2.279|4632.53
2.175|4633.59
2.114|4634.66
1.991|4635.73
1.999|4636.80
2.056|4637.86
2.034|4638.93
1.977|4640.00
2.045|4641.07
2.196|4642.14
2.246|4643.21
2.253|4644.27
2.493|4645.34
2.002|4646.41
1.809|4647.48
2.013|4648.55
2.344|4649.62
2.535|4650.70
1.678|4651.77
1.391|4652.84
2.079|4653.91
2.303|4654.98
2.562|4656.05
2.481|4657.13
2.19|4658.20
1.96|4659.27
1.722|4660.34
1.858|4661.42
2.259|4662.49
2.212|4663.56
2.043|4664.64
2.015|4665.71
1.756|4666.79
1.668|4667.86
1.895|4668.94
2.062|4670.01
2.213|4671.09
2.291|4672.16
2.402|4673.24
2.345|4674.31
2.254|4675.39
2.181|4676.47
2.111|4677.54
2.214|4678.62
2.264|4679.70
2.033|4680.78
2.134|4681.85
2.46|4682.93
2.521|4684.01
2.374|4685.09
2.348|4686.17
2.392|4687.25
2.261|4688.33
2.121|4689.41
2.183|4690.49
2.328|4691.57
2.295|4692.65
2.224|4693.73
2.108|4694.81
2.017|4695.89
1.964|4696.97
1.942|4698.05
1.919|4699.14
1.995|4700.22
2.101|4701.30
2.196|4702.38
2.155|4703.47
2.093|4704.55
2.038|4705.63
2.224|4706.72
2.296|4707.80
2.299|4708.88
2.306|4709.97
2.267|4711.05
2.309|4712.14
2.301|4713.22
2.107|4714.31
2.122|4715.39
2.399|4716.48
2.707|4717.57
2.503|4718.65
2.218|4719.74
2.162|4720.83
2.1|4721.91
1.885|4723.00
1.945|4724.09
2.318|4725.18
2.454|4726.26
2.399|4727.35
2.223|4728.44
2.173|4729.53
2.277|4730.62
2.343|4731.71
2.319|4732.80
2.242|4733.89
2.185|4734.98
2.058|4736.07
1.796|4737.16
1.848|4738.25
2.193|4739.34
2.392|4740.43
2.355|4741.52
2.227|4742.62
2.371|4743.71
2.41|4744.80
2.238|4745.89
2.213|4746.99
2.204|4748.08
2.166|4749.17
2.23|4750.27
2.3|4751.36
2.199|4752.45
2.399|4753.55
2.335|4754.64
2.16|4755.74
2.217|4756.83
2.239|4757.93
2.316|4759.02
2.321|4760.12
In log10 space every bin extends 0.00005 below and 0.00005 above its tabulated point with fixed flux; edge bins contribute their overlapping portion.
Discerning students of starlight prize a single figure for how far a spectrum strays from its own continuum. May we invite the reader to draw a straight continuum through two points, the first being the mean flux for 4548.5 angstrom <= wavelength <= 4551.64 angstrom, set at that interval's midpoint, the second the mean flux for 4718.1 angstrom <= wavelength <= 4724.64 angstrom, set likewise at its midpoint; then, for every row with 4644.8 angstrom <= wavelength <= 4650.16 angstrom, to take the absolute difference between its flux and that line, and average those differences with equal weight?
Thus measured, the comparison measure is 0.220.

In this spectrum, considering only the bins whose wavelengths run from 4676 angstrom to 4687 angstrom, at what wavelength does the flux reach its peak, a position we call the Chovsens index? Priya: 4684.01 angstrom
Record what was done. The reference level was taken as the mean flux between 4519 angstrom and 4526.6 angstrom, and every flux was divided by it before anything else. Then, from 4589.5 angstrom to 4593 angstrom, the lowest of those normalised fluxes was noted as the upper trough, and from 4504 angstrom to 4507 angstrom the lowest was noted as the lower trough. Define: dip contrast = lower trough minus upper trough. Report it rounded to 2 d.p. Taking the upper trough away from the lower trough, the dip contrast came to -0.28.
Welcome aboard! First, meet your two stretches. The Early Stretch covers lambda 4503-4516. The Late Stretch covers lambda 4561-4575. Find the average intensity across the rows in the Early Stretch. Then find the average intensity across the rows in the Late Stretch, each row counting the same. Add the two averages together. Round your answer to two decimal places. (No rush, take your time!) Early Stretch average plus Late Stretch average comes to 4.39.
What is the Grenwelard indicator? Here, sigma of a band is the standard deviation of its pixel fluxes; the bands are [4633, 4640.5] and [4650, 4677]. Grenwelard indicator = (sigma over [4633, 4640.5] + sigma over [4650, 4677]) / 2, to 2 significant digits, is 0.18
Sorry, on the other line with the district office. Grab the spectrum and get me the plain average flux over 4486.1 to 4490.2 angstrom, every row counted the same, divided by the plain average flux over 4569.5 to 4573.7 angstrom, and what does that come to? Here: 0.97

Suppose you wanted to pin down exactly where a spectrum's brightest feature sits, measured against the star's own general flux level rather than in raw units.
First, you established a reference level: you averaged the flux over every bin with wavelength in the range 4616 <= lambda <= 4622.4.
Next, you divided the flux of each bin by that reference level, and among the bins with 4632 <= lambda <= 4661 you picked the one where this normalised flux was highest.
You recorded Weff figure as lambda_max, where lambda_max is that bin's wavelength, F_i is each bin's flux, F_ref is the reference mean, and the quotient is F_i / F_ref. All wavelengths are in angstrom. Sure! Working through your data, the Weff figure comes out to 4656.05 angstrom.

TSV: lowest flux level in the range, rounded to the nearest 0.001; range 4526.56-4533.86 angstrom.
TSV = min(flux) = 1.848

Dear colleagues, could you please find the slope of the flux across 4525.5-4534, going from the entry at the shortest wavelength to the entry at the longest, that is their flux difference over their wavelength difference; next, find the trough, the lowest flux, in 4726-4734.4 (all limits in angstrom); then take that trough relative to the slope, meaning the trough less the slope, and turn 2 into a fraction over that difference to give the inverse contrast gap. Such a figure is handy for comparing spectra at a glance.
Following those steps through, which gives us 0.91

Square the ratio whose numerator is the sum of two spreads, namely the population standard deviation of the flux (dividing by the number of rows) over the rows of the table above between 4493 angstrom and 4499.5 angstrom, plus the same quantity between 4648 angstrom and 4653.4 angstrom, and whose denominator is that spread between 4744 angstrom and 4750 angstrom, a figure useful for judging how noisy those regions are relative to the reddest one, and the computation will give 37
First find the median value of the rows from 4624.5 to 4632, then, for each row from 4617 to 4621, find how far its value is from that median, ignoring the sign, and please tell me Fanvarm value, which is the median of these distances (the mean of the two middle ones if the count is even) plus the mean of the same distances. 0.4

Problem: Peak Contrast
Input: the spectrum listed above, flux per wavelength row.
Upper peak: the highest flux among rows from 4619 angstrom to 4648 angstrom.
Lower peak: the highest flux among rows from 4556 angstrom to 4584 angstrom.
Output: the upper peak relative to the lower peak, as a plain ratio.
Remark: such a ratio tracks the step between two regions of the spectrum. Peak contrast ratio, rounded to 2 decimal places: 0.98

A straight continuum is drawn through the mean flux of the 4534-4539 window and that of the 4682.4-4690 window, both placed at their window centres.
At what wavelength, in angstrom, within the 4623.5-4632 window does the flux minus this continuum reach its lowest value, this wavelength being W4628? 4629.33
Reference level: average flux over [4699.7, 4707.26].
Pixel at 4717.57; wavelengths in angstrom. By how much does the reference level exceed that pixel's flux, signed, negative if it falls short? -0.6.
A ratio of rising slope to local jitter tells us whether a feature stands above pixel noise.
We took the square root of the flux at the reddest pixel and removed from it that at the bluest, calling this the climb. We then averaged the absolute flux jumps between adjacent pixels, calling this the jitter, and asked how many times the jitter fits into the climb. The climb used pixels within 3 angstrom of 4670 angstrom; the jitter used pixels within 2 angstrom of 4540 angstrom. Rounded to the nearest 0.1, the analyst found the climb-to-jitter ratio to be 3.4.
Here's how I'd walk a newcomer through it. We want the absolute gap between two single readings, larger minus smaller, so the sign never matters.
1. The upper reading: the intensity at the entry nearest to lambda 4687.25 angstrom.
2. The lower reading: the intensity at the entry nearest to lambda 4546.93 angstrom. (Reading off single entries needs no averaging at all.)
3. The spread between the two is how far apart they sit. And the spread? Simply 0.55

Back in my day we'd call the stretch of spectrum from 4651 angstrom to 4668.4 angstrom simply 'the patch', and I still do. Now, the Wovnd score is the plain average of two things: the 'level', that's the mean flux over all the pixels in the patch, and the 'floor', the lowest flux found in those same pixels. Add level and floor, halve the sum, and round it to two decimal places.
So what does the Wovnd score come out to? 1.70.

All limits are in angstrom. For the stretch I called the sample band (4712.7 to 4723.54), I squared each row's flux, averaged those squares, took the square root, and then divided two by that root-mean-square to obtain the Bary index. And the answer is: 0.88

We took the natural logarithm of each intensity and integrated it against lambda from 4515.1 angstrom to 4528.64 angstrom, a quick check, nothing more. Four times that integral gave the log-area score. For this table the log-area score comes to 44.5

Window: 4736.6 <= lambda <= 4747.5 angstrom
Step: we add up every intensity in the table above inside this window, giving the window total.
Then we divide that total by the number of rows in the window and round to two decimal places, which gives 2.20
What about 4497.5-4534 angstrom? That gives 2.18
